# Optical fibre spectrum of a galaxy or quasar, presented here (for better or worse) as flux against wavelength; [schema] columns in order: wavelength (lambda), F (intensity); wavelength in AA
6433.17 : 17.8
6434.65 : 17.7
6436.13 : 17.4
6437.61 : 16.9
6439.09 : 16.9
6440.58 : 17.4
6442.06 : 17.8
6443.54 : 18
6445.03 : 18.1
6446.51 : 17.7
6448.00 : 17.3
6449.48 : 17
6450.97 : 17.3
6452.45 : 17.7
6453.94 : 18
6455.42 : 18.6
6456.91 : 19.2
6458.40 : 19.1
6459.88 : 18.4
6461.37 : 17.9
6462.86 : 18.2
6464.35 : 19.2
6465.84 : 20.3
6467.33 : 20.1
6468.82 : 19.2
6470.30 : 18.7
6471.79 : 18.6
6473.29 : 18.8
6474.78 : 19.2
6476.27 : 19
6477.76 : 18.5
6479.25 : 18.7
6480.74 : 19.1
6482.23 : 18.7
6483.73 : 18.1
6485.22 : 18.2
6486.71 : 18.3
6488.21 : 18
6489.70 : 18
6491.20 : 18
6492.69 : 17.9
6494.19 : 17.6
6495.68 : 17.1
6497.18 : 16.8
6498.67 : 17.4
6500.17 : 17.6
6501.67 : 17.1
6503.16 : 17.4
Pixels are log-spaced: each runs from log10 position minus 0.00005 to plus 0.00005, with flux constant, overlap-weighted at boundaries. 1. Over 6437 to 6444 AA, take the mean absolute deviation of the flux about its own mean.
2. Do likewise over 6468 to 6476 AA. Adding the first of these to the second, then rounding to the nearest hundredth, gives 0.64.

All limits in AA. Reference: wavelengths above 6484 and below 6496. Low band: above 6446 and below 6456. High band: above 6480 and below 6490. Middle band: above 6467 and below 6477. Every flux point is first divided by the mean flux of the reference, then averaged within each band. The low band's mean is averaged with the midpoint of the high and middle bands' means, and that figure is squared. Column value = 1.03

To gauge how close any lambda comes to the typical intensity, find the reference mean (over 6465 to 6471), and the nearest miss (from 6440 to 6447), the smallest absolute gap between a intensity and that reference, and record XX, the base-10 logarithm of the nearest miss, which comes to 0.2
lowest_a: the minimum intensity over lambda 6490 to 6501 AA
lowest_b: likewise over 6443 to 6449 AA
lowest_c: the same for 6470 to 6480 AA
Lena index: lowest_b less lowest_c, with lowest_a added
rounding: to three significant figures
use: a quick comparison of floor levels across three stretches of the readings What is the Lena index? 15.6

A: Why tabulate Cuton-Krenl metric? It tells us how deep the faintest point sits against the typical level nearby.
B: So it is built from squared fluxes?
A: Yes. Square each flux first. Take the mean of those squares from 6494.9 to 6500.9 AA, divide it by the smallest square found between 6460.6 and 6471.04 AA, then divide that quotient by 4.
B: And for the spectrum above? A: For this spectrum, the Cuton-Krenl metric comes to 0.232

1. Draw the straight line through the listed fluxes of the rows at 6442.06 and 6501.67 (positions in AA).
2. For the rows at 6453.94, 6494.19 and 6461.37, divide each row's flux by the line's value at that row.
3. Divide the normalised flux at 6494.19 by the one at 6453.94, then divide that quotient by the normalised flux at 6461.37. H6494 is 0.99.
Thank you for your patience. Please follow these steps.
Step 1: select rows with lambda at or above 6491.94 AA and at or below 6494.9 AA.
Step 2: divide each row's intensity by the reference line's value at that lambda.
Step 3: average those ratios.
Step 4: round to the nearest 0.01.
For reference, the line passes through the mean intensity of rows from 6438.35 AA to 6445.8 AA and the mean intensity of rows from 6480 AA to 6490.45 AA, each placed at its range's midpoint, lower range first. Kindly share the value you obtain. 0.96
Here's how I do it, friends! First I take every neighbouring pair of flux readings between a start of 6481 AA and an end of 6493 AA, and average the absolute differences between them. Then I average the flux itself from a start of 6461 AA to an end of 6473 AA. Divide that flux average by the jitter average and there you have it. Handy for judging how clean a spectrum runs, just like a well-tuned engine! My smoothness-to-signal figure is 111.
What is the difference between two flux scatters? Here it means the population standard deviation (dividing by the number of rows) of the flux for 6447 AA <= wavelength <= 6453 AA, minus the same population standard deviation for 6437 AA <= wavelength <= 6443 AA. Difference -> -0.13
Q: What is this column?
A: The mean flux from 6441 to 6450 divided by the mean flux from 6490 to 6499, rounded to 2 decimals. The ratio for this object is 1.01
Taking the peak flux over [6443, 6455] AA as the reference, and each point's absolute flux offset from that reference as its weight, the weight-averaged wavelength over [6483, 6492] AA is 6488.0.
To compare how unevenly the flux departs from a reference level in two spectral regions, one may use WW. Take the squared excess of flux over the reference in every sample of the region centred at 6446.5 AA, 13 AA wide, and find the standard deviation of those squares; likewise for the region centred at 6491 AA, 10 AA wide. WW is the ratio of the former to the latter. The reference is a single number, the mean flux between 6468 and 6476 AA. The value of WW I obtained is 1.0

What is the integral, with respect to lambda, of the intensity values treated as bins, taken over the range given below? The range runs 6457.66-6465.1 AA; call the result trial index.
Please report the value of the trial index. 138.1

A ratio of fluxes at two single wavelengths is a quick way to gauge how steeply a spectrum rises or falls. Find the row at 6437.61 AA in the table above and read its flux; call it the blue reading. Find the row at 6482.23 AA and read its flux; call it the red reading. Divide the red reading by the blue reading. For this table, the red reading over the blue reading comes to 1.11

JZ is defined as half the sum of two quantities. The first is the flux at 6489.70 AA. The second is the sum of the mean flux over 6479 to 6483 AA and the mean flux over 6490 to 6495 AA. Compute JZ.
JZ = 27.3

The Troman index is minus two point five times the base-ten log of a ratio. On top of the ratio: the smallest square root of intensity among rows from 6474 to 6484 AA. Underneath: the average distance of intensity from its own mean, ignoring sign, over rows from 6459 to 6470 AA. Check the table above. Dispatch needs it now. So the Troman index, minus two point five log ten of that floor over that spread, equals -1.88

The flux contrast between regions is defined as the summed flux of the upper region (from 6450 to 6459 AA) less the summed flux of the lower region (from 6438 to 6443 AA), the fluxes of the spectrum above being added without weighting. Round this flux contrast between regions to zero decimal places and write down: 58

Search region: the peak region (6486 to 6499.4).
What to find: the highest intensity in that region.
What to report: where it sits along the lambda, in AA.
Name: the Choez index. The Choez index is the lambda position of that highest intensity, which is 6486.71 AA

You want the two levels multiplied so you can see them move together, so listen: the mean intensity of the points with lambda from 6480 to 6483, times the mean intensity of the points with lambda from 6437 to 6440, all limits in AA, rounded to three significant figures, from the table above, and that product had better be 319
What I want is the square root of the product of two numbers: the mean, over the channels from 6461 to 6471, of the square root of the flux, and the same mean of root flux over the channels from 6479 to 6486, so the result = 4.34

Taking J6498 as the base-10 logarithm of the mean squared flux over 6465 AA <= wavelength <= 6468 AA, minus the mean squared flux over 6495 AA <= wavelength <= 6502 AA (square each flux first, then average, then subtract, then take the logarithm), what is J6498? 2.0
